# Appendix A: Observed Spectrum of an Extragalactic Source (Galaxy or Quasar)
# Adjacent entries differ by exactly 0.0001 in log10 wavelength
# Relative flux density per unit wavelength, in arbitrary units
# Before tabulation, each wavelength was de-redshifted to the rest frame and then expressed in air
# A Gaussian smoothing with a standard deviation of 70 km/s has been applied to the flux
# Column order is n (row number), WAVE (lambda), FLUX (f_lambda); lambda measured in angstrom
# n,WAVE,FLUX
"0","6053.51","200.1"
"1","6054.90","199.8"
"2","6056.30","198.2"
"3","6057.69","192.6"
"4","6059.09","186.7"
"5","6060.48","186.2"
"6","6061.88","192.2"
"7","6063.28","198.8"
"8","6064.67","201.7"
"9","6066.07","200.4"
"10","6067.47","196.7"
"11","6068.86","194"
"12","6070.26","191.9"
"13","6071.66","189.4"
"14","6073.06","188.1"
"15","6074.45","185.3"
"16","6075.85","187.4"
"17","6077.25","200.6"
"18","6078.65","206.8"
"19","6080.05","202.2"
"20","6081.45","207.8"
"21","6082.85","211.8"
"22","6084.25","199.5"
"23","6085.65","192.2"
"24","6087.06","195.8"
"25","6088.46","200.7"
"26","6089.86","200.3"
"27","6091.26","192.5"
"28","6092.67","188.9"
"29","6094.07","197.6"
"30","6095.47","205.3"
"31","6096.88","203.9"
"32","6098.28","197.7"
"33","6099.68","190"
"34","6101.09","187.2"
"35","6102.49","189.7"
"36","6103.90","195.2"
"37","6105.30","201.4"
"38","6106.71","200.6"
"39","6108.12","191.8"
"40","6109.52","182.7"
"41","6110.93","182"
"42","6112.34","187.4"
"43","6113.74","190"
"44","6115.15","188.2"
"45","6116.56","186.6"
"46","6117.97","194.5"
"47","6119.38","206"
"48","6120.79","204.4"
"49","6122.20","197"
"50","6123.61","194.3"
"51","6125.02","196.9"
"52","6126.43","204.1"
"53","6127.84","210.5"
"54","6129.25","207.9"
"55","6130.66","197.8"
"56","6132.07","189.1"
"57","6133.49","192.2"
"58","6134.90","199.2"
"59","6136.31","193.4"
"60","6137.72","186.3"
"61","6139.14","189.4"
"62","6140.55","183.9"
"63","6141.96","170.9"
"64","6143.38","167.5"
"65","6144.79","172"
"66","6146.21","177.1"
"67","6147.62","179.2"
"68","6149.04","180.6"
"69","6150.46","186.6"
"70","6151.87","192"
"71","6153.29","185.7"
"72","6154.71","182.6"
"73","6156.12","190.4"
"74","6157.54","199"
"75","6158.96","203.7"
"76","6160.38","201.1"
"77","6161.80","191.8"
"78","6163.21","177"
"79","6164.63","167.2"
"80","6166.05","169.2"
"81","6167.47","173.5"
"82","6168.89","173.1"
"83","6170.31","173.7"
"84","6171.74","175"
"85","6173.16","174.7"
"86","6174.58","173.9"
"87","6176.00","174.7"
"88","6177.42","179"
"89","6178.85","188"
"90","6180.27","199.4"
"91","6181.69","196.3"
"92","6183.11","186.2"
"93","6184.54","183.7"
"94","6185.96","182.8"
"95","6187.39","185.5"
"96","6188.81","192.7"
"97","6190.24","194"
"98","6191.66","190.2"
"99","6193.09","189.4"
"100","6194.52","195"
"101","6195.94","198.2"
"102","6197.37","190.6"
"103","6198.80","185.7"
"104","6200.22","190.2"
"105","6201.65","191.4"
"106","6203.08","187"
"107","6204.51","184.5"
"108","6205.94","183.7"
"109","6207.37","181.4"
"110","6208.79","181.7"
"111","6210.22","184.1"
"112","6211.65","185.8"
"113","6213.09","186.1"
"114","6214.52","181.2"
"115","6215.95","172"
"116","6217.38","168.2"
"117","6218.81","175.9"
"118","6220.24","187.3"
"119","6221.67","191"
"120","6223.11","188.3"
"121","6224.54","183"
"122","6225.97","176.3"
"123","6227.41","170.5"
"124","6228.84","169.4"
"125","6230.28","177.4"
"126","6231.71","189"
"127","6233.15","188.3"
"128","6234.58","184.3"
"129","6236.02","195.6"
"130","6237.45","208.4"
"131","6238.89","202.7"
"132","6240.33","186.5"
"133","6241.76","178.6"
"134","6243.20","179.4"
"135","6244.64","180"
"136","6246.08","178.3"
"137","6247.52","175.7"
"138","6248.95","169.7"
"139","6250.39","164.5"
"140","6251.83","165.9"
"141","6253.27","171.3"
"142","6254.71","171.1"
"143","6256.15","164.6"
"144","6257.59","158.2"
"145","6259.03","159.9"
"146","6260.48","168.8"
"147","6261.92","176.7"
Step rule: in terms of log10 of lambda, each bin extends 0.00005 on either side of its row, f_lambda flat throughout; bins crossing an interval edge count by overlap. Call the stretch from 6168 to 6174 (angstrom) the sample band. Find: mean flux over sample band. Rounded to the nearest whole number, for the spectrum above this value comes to 174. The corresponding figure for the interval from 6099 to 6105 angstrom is 191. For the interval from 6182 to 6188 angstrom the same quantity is 185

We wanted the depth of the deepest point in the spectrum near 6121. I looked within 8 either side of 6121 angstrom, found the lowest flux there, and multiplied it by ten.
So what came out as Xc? 1866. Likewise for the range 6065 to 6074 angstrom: 1881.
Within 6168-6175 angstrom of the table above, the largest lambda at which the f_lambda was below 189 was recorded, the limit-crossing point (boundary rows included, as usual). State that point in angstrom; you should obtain 6174.58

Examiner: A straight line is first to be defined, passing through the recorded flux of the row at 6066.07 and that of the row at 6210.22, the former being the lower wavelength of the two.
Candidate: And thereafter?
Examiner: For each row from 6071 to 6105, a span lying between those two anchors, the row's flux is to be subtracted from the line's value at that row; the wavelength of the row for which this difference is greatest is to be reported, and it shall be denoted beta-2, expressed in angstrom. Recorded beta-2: 6074.45 angstrom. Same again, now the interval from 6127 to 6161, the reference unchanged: 6143.38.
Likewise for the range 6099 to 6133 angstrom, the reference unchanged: 6110.93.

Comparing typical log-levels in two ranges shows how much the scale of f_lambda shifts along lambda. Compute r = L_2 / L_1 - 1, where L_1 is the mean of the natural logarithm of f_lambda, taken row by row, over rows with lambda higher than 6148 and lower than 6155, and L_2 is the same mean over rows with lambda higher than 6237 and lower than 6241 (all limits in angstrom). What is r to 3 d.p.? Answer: 0.013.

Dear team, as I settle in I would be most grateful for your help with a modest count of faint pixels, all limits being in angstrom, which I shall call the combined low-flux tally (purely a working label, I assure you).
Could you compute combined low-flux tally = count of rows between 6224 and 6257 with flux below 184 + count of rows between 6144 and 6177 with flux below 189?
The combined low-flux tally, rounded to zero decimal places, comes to 33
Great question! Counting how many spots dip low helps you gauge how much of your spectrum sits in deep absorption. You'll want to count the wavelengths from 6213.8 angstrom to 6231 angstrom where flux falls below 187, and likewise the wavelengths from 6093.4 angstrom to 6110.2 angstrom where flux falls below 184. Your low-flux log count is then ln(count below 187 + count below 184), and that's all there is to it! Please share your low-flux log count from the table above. 2.30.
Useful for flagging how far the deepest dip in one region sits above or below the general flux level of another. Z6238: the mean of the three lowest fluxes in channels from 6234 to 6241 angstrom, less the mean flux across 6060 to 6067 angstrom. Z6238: -7.1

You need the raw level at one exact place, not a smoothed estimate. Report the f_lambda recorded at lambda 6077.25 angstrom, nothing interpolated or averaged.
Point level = 200.6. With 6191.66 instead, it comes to 190.2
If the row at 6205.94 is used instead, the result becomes 183.7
